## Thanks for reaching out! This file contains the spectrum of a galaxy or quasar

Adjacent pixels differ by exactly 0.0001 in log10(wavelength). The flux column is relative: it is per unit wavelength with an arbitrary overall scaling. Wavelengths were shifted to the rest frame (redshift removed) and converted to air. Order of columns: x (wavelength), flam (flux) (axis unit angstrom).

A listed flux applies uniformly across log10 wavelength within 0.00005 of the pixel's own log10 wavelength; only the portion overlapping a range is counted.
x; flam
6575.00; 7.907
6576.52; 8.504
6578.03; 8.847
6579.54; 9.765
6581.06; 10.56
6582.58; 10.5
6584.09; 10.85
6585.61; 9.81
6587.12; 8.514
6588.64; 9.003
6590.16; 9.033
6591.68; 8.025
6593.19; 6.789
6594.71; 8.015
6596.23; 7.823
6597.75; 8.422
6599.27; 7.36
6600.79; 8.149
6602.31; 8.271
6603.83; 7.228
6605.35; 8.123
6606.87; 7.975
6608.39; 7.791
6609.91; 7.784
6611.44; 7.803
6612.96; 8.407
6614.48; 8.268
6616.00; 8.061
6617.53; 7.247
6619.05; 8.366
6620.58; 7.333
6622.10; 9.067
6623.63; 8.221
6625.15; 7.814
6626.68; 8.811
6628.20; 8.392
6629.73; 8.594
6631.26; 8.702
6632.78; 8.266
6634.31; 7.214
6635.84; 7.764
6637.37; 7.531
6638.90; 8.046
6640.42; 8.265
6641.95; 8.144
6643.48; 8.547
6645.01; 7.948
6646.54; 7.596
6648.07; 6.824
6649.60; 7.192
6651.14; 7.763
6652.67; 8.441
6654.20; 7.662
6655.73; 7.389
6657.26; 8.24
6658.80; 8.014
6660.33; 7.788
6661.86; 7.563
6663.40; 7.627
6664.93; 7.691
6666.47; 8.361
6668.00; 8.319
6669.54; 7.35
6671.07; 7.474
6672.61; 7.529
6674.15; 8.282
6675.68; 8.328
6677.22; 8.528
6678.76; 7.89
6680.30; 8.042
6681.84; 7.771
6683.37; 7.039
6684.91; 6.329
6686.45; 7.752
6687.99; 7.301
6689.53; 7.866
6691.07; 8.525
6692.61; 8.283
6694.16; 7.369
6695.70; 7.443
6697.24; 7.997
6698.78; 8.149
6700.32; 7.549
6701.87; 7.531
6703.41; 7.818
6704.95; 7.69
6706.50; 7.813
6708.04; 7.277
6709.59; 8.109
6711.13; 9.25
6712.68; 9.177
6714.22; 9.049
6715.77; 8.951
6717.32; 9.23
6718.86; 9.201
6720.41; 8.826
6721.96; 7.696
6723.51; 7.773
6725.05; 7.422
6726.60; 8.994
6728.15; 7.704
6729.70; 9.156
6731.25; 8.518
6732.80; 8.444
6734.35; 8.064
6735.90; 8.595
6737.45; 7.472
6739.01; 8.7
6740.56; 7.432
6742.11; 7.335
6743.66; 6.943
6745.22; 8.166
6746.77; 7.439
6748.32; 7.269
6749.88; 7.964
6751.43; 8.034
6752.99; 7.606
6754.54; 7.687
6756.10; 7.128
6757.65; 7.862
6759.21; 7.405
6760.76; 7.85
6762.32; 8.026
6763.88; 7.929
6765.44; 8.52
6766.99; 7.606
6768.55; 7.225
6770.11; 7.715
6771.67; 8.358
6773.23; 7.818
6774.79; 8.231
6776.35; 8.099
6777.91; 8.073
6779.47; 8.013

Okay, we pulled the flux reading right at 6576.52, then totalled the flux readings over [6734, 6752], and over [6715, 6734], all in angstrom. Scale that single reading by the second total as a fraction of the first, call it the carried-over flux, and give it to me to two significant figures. 9.3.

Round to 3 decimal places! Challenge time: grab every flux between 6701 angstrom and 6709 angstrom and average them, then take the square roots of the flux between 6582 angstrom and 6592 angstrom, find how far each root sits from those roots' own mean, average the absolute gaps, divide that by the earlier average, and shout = 0.018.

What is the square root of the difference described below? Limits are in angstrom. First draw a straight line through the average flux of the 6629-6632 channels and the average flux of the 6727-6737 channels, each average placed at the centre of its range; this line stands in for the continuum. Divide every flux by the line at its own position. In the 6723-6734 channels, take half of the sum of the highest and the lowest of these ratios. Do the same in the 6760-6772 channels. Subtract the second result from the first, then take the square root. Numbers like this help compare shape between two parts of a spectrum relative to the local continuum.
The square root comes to 0.198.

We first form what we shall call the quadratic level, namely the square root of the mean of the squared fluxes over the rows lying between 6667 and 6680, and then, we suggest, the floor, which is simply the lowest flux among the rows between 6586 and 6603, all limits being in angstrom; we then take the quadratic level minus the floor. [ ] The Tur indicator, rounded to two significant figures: 1.2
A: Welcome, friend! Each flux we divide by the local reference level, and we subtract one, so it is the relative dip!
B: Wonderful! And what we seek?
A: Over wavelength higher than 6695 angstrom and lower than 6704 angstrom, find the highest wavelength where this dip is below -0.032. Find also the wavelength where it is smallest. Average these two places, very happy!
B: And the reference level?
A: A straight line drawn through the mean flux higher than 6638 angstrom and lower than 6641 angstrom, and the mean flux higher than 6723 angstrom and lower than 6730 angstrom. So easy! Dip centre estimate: 6699.6 angstrom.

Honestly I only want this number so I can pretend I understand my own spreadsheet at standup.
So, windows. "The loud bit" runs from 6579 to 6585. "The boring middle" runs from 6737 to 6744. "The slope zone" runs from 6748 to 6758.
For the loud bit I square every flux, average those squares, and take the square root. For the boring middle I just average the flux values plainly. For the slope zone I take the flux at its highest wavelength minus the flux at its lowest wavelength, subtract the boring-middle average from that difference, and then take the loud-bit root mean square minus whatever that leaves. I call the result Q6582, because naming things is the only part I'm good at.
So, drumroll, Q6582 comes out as 17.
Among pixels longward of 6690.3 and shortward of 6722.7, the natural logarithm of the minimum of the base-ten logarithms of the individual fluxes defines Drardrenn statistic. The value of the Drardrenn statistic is -0.149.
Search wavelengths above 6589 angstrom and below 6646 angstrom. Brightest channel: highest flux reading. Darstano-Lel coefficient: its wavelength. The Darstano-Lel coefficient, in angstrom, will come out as 6622.10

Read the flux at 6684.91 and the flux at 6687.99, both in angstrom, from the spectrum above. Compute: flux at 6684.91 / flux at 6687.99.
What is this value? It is 0.87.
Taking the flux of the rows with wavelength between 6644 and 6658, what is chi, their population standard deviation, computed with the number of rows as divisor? 0.48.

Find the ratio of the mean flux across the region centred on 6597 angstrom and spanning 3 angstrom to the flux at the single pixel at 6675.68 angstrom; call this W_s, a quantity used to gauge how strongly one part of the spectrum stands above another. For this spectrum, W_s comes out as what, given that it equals 0.98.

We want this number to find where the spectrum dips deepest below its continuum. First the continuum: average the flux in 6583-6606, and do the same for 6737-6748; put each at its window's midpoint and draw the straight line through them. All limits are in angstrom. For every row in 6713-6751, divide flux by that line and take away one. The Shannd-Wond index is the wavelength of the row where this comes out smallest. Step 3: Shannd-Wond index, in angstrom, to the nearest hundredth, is 6743.66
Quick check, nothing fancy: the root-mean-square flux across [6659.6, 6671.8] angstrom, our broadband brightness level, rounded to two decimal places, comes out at 7.78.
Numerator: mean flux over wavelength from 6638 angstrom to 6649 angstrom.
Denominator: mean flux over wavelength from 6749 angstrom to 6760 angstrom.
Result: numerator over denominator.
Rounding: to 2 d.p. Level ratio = 1.03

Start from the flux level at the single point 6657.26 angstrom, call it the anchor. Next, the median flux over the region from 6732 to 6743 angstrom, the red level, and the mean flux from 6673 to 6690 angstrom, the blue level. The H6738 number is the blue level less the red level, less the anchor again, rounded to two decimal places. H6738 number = -8.57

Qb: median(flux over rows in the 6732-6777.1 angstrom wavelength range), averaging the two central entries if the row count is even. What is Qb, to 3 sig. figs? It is 7.85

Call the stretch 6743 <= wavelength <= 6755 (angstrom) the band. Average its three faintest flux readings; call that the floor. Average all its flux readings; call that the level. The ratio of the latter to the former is 1.06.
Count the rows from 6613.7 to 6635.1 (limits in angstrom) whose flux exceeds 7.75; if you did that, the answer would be 11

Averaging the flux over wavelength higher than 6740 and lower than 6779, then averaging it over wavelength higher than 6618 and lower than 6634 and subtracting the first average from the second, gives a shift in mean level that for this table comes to 0.6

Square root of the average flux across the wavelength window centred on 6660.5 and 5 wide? 2.79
